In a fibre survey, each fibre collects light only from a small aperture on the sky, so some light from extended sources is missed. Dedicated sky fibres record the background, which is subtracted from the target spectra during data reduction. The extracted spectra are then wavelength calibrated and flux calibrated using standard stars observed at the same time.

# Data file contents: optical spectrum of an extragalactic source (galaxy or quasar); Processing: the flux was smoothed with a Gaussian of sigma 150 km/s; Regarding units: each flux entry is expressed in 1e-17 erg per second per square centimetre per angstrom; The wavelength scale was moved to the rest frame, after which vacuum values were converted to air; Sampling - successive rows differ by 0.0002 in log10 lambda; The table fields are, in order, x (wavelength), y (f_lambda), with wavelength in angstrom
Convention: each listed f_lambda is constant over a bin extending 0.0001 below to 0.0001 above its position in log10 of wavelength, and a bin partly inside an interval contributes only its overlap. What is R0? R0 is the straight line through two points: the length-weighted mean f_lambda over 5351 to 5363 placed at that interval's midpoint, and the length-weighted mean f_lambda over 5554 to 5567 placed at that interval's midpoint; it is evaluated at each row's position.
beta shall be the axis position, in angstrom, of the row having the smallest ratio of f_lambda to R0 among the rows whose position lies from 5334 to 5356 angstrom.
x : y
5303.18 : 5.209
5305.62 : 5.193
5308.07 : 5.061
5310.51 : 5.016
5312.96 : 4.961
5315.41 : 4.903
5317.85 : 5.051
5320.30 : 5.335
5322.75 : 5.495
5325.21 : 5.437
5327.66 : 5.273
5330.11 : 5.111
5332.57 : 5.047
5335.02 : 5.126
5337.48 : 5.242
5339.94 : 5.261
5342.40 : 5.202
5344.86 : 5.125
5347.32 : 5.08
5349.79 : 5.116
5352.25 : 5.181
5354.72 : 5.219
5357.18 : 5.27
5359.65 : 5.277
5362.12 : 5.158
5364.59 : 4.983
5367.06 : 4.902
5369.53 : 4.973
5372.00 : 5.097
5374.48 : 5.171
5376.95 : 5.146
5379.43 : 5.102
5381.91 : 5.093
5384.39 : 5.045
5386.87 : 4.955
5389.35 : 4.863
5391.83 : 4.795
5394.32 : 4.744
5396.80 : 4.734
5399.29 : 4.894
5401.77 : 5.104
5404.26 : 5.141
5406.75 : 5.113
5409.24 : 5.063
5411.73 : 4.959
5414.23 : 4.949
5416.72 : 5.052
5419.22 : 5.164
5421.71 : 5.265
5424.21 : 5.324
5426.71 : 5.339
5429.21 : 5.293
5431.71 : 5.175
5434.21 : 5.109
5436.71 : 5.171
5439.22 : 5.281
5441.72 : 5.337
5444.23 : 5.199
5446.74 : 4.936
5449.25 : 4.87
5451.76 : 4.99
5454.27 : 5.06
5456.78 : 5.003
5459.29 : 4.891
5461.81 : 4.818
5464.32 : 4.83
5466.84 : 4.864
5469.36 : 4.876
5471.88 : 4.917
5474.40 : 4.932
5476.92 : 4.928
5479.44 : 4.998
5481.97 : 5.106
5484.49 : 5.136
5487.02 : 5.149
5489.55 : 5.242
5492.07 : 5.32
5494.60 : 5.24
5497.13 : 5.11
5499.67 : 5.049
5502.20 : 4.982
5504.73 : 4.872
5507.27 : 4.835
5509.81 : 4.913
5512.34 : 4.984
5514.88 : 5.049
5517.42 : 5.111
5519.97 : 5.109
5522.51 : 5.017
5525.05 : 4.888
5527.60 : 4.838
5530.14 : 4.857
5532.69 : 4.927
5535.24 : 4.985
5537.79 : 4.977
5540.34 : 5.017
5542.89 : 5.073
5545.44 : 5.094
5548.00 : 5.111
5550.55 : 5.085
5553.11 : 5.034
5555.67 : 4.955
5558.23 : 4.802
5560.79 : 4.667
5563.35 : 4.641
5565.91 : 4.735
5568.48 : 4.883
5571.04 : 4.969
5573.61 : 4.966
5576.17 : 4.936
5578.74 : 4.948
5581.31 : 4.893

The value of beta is 5347.32 angstrom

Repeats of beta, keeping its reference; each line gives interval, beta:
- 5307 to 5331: 5315.41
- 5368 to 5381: 5369.53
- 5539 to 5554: 5540.34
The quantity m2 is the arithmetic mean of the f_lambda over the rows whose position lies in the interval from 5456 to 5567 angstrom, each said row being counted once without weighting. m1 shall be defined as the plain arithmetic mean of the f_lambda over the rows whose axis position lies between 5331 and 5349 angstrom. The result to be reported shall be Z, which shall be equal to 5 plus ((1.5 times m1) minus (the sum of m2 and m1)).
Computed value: 2.60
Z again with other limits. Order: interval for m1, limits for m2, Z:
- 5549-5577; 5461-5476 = 2.57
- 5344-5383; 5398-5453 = 2.44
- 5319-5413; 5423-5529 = 2.50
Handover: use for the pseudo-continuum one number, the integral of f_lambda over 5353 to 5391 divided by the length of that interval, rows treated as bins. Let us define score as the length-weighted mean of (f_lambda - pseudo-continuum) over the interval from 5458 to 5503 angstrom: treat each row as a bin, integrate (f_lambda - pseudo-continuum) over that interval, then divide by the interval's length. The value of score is -0.06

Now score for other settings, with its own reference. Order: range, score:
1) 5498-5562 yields -0.11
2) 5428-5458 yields 0.04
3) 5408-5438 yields 0.07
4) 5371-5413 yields -0.08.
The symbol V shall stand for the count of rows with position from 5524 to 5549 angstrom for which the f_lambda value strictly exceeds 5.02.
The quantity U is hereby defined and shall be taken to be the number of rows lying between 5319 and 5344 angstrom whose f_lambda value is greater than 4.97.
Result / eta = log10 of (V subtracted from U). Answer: 0.85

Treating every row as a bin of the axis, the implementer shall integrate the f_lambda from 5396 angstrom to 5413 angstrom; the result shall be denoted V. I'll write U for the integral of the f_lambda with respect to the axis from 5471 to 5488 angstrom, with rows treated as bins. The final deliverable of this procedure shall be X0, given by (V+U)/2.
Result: 85.3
